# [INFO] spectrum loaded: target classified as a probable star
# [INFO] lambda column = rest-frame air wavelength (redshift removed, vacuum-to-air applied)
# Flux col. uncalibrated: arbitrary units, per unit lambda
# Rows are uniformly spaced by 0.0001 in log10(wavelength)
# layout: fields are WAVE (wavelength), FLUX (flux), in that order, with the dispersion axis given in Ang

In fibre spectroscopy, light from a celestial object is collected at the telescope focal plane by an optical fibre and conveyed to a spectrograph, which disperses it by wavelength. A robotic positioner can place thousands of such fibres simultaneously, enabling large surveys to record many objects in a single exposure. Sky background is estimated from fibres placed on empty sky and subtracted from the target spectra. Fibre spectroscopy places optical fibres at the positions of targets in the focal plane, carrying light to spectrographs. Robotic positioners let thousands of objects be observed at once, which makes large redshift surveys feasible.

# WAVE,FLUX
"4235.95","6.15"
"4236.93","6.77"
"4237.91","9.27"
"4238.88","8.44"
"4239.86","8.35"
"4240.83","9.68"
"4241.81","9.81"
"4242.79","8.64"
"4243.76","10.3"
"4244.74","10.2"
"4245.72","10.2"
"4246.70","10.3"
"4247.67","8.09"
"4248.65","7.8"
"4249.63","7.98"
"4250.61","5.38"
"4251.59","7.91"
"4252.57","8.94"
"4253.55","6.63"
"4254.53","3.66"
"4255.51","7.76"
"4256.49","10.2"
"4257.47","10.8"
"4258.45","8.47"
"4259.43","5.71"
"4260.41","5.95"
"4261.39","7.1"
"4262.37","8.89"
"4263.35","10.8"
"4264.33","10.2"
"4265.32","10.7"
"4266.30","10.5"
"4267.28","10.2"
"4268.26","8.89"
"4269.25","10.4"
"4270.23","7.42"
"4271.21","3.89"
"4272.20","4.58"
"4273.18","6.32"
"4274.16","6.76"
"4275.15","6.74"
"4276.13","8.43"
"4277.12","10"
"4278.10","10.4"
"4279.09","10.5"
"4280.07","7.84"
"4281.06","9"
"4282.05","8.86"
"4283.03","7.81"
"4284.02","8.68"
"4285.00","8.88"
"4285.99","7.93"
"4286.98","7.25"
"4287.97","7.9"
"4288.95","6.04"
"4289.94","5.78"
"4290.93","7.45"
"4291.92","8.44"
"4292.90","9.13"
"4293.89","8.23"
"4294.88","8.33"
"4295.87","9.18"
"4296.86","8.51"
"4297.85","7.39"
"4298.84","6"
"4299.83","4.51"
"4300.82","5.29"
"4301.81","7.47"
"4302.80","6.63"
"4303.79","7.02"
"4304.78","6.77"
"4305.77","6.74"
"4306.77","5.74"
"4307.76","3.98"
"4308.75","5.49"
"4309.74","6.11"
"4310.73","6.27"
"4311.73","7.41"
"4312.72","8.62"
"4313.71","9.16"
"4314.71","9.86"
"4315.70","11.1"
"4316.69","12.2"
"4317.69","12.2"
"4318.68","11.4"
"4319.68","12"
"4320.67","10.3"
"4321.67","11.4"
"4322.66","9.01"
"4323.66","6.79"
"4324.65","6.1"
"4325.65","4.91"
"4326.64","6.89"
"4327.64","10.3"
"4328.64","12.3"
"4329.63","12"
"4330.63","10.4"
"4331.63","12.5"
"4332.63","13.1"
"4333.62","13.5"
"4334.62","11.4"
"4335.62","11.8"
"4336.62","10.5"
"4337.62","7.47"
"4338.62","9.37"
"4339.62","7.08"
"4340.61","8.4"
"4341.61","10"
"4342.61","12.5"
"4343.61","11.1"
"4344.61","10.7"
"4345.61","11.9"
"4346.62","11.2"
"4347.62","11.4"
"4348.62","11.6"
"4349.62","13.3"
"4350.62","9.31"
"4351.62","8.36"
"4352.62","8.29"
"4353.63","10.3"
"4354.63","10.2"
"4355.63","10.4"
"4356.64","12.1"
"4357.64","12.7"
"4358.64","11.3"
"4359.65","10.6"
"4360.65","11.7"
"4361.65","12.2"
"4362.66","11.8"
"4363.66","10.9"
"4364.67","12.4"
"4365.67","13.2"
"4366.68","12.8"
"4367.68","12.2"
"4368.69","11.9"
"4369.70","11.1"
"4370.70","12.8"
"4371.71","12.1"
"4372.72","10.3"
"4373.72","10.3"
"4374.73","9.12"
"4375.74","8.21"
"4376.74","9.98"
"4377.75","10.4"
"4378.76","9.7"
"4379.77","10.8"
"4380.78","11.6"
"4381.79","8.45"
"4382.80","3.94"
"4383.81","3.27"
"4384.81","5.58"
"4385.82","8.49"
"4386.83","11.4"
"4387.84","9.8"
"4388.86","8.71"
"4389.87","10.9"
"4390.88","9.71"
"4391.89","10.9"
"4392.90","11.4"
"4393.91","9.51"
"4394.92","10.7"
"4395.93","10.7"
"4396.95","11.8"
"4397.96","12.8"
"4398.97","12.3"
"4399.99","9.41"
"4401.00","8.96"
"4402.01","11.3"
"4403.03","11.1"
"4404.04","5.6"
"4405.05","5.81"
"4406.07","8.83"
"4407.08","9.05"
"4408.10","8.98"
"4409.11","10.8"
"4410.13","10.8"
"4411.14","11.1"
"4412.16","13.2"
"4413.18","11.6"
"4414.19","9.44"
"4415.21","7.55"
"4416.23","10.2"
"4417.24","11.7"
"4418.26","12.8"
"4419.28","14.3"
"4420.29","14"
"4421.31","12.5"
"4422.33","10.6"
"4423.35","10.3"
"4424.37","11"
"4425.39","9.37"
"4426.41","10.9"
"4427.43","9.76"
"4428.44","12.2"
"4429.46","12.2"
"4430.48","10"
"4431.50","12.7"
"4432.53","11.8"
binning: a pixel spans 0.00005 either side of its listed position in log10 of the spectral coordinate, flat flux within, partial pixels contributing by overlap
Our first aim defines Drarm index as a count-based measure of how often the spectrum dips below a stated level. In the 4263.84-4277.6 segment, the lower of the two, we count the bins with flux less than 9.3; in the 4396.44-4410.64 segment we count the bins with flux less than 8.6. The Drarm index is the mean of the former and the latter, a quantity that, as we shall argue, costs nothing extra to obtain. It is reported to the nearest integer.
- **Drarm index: 5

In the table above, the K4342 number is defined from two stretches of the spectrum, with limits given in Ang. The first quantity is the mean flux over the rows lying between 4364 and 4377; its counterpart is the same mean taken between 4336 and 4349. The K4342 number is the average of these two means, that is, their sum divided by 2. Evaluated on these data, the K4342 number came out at 10.8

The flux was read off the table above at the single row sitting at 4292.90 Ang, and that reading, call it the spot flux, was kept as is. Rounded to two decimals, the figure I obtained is 9.13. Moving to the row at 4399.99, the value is 9.41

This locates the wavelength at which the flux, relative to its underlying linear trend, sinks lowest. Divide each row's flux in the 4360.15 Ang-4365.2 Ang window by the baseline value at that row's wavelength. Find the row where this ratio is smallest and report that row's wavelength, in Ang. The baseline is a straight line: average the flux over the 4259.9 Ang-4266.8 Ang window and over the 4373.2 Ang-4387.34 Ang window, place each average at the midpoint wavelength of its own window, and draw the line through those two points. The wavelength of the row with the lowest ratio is 4363.66 Ang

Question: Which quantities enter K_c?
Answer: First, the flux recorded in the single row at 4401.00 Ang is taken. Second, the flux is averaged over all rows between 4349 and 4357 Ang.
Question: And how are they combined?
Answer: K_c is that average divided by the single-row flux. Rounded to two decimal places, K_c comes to 1.15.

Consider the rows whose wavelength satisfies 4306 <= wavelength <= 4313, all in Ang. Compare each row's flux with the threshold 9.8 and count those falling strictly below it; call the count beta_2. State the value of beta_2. 7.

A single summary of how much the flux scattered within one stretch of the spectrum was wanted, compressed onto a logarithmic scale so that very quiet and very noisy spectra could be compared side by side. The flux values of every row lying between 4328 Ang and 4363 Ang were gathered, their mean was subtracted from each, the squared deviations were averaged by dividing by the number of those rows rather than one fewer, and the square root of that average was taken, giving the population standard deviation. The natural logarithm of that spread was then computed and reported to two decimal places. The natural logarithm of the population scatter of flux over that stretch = 0.47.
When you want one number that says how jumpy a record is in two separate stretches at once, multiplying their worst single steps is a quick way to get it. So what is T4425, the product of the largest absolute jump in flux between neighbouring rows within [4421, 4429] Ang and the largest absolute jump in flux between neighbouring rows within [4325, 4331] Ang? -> 8.3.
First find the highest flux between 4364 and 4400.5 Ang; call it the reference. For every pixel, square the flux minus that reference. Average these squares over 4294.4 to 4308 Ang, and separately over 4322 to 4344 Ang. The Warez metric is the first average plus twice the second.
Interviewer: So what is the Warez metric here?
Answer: 78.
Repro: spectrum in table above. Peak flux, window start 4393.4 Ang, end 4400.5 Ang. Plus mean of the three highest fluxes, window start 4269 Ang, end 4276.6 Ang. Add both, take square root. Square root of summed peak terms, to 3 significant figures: 4.64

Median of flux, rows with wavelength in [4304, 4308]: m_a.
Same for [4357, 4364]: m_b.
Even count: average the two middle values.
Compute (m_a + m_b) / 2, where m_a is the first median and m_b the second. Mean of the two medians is 9.0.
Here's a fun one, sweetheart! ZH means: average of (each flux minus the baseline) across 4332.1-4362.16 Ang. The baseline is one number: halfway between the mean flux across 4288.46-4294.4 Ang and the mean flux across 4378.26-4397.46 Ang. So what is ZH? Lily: 2.4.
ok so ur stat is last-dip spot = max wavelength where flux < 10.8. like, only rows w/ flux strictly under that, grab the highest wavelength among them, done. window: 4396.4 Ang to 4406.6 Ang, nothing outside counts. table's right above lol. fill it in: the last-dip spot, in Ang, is 4406.07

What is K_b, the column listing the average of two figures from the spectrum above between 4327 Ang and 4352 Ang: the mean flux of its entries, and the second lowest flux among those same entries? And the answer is 9.2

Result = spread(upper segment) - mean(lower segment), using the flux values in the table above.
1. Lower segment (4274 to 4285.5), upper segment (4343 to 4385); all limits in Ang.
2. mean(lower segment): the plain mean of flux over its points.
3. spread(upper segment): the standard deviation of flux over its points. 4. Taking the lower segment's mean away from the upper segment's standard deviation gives -6.5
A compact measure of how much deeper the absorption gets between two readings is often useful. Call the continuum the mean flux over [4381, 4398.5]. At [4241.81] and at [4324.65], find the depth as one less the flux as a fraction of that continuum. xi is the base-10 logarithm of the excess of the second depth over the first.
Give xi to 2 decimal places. -0.40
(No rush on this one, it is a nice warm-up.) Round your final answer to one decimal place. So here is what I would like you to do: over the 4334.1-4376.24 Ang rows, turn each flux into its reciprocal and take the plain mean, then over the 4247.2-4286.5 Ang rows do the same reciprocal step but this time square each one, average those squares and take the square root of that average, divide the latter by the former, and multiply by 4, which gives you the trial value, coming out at 5.8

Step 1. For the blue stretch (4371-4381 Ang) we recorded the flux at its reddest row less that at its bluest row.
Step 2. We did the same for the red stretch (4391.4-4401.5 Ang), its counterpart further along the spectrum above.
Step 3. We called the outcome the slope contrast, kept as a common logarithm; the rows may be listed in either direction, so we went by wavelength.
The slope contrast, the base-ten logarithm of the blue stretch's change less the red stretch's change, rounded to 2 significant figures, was 0.16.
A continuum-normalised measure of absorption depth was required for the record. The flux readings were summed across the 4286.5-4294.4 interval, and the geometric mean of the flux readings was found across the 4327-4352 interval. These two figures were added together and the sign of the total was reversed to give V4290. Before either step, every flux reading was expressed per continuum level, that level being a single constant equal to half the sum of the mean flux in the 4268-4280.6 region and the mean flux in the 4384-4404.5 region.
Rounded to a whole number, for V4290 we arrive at -8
